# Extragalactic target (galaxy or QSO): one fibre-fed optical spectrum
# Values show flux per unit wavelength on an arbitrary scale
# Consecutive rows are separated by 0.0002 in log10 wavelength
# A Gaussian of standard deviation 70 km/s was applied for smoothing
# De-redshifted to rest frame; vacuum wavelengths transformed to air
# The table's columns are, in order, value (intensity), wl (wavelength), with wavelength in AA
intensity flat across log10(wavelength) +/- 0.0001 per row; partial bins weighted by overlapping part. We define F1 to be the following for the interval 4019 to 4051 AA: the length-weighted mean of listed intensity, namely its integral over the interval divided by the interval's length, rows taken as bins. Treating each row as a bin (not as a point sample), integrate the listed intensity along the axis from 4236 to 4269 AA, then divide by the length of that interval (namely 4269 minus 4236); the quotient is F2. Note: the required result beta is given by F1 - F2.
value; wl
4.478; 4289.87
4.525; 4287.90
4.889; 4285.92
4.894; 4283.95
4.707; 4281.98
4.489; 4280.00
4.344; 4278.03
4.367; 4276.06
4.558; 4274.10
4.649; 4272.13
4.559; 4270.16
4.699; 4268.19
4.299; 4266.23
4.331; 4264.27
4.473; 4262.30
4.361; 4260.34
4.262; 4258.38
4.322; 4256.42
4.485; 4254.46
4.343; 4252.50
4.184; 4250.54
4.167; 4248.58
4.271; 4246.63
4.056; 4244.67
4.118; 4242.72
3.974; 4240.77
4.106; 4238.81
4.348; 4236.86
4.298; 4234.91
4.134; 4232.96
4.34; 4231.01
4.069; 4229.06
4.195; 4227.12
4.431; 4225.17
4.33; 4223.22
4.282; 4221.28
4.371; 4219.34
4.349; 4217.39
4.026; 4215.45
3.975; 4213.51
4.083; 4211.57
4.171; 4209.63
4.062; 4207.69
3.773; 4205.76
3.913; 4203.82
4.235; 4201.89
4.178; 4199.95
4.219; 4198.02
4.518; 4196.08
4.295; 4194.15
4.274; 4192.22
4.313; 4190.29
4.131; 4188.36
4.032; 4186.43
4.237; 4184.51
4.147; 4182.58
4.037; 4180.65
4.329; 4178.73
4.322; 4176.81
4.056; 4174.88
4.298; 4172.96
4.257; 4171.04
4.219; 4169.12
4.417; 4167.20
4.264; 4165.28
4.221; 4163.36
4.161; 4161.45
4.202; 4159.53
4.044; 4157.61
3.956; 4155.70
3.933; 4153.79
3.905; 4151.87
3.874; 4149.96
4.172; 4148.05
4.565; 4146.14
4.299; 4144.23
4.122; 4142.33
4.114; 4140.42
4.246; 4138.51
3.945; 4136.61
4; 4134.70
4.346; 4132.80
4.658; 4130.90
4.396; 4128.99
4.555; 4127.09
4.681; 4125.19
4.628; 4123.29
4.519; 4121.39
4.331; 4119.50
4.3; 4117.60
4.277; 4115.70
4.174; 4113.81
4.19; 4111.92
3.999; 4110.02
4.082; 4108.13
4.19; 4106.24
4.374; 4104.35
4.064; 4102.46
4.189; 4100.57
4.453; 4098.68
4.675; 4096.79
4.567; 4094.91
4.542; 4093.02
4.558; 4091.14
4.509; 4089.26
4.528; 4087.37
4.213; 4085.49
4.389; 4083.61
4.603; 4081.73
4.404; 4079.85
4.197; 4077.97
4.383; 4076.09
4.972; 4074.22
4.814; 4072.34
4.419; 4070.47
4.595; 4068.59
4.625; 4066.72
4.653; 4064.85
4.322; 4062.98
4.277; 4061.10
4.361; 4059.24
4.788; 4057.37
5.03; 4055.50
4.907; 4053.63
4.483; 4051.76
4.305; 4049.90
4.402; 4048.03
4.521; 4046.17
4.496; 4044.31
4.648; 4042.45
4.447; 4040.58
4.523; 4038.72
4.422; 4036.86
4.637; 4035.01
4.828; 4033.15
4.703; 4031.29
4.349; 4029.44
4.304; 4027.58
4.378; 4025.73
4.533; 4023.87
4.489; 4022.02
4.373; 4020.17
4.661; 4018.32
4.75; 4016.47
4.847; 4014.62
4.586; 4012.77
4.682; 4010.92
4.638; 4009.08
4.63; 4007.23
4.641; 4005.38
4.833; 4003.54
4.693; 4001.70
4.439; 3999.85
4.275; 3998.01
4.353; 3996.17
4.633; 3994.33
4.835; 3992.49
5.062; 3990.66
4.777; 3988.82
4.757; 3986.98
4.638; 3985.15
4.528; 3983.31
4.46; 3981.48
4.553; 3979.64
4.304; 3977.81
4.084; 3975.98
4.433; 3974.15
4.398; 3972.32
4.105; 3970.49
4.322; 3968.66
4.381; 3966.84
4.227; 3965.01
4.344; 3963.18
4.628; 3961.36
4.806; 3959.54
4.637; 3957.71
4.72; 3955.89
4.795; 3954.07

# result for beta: 0.21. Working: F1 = 4.49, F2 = 4.28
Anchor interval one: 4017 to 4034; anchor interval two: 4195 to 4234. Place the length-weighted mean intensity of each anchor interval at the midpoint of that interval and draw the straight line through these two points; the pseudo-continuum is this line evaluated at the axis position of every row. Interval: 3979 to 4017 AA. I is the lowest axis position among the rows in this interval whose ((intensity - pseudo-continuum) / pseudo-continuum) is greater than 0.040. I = 3988.82 AA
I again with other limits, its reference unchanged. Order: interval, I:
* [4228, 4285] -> 4231.01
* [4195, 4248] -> 4196.08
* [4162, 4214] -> 4196.08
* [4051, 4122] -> 4053.63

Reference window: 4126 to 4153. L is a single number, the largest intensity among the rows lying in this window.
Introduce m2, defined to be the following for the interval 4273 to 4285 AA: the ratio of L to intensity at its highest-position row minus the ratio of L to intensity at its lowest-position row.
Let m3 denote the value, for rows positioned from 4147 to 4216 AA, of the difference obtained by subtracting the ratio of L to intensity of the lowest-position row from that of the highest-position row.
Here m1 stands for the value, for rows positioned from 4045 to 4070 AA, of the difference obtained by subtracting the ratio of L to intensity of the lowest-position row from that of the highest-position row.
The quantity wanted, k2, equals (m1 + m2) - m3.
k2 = -0.13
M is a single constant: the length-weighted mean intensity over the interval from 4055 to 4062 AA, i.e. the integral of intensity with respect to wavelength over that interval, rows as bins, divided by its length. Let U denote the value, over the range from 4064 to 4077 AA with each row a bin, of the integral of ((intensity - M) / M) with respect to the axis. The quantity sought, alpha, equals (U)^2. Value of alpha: 0.02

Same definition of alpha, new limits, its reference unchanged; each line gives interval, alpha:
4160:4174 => 1.04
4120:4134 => 0.05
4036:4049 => 0.08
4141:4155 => 2.08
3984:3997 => 0.13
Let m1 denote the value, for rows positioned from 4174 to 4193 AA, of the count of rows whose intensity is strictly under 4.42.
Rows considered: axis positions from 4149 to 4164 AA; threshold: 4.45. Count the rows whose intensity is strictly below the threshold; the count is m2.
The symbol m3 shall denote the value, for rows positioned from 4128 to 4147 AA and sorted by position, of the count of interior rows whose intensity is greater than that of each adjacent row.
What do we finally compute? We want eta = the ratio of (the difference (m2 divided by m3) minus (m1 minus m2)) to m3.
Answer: 1.0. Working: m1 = 10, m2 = 8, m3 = 2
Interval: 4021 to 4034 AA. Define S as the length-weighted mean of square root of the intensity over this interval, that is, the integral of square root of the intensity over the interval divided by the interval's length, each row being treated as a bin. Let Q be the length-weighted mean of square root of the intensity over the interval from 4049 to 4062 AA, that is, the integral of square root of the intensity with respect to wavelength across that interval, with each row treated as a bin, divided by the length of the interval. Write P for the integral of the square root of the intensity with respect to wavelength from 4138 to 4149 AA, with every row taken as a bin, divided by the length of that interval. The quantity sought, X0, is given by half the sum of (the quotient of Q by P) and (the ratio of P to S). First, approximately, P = 2.06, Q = 2.14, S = 2.12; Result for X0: 1.01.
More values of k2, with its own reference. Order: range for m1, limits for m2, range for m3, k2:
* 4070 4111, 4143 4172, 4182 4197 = 0.21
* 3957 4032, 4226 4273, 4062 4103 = -0.19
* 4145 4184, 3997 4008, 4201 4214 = -0.05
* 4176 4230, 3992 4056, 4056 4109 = -0.14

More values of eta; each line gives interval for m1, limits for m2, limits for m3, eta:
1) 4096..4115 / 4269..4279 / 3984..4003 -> -4.0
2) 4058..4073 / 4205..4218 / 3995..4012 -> 10.0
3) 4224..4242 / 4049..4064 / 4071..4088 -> -1.0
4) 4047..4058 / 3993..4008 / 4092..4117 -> 0.7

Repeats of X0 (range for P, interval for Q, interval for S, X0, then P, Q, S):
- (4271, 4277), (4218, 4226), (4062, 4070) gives 0.99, 2.13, 2.09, 2.13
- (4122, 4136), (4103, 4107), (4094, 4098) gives 0.98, 2.11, 2.06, 2.15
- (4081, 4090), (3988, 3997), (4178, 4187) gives 1.03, 2.11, 2.18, 2.04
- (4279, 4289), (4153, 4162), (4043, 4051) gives 0.98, 2.17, 2.01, 2.11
